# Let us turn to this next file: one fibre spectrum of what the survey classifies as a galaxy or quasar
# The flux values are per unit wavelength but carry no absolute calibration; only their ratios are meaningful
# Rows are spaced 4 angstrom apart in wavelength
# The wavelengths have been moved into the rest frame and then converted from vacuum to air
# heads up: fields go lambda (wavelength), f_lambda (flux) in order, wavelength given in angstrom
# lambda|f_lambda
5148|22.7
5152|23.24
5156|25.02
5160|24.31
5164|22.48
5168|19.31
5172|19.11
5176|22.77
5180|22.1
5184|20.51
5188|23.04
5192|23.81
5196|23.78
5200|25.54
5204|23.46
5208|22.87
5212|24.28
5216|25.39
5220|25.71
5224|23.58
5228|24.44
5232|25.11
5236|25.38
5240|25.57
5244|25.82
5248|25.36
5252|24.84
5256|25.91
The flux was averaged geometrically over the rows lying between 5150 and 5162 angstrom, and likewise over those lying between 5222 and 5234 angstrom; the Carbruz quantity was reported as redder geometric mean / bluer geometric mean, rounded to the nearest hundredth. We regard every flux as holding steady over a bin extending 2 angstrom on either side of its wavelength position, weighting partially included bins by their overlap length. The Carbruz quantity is 1.01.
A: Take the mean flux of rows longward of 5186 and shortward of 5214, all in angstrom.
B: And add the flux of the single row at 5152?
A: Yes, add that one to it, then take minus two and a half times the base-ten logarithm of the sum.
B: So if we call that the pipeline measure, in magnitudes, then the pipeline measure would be -4.18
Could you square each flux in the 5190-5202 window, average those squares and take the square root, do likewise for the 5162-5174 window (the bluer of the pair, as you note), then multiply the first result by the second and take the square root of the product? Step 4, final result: 22.3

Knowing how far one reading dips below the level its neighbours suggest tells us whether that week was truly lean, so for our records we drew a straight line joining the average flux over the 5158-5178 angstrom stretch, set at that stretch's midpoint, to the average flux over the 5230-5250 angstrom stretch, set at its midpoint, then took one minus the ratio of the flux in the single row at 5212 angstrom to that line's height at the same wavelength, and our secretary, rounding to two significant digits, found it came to -0.014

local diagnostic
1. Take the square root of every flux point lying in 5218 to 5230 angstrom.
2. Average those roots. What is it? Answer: 4.96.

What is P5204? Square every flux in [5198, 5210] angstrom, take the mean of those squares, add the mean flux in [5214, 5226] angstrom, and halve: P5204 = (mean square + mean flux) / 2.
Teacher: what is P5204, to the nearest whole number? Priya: 300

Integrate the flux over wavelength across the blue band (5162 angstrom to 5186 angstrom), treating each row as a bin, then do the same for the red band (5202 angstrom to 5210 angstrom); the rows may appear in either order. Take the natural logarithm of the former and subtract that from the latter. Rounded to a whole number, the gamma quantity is 179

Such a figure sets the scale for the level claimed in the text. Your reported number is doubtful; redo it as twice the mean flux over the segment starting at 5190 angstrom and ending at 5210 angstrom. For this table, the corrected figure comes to 48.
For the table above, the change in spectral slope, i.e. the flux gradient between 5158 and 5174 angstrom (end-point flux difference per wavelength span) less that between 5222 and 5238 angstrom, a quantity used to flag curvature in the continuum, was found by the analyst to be -0.58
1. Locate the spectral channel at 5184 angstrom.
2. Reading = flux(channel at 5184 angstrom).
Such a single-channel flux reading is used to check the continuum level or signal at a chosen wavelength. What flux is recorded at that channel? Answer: 20.51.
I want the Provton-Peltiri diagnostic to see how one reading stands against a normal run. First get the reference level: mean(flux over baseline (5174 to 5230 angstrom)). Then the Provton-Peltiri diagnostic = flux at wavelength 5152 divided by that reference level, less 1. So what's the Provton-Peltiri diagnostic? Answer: -0.018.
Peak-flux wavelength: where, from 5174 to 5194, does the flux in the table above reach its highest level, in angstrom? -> 5192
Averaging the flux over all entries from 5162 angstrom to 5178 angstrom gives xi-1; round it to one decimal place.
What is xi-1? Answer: 20.9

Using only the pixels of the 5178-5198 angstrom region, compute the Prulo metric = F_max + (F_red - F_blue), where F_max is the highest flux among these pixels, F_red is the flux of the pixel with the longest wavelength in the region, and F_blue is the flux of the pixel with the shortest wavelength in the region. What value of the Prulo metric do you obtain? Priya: 25.5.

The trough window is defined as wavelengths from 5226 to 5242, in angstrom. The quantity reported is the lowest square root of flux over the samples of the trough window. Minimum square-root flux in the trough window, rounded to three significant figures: 4.94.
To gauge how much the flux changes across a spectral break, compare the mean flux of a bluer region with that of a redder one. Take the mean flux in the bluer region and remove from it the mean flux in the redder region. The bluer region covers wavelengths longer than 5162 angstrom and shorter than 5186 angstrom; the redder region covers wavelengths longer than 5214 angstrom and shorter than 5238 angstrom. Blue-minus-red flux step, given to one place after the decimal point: -3.9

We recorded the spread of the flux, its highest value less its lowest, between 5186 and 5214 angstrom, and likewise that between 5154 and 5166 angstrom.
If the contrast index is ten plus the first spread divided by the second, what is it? 11.1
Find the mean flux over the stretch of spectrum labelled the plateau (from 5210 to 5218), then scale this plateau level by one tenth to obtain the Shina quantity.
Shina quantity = 2.48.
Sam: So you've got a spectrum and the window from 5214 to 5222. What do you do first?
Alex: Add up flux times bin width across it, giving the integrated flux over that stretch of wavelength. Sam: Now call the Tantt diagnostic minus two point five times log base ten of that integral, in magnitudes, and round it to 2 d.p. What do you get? -5.78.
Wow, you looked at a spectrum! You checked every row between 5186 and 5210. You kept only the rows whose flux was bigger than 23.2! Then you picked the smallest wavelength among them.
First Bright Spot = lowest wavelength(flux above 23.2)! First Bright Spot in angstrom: 5192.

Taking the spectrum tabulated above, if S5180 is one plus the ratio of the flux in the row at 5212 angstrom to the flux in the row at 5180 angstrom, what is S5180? 2.10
